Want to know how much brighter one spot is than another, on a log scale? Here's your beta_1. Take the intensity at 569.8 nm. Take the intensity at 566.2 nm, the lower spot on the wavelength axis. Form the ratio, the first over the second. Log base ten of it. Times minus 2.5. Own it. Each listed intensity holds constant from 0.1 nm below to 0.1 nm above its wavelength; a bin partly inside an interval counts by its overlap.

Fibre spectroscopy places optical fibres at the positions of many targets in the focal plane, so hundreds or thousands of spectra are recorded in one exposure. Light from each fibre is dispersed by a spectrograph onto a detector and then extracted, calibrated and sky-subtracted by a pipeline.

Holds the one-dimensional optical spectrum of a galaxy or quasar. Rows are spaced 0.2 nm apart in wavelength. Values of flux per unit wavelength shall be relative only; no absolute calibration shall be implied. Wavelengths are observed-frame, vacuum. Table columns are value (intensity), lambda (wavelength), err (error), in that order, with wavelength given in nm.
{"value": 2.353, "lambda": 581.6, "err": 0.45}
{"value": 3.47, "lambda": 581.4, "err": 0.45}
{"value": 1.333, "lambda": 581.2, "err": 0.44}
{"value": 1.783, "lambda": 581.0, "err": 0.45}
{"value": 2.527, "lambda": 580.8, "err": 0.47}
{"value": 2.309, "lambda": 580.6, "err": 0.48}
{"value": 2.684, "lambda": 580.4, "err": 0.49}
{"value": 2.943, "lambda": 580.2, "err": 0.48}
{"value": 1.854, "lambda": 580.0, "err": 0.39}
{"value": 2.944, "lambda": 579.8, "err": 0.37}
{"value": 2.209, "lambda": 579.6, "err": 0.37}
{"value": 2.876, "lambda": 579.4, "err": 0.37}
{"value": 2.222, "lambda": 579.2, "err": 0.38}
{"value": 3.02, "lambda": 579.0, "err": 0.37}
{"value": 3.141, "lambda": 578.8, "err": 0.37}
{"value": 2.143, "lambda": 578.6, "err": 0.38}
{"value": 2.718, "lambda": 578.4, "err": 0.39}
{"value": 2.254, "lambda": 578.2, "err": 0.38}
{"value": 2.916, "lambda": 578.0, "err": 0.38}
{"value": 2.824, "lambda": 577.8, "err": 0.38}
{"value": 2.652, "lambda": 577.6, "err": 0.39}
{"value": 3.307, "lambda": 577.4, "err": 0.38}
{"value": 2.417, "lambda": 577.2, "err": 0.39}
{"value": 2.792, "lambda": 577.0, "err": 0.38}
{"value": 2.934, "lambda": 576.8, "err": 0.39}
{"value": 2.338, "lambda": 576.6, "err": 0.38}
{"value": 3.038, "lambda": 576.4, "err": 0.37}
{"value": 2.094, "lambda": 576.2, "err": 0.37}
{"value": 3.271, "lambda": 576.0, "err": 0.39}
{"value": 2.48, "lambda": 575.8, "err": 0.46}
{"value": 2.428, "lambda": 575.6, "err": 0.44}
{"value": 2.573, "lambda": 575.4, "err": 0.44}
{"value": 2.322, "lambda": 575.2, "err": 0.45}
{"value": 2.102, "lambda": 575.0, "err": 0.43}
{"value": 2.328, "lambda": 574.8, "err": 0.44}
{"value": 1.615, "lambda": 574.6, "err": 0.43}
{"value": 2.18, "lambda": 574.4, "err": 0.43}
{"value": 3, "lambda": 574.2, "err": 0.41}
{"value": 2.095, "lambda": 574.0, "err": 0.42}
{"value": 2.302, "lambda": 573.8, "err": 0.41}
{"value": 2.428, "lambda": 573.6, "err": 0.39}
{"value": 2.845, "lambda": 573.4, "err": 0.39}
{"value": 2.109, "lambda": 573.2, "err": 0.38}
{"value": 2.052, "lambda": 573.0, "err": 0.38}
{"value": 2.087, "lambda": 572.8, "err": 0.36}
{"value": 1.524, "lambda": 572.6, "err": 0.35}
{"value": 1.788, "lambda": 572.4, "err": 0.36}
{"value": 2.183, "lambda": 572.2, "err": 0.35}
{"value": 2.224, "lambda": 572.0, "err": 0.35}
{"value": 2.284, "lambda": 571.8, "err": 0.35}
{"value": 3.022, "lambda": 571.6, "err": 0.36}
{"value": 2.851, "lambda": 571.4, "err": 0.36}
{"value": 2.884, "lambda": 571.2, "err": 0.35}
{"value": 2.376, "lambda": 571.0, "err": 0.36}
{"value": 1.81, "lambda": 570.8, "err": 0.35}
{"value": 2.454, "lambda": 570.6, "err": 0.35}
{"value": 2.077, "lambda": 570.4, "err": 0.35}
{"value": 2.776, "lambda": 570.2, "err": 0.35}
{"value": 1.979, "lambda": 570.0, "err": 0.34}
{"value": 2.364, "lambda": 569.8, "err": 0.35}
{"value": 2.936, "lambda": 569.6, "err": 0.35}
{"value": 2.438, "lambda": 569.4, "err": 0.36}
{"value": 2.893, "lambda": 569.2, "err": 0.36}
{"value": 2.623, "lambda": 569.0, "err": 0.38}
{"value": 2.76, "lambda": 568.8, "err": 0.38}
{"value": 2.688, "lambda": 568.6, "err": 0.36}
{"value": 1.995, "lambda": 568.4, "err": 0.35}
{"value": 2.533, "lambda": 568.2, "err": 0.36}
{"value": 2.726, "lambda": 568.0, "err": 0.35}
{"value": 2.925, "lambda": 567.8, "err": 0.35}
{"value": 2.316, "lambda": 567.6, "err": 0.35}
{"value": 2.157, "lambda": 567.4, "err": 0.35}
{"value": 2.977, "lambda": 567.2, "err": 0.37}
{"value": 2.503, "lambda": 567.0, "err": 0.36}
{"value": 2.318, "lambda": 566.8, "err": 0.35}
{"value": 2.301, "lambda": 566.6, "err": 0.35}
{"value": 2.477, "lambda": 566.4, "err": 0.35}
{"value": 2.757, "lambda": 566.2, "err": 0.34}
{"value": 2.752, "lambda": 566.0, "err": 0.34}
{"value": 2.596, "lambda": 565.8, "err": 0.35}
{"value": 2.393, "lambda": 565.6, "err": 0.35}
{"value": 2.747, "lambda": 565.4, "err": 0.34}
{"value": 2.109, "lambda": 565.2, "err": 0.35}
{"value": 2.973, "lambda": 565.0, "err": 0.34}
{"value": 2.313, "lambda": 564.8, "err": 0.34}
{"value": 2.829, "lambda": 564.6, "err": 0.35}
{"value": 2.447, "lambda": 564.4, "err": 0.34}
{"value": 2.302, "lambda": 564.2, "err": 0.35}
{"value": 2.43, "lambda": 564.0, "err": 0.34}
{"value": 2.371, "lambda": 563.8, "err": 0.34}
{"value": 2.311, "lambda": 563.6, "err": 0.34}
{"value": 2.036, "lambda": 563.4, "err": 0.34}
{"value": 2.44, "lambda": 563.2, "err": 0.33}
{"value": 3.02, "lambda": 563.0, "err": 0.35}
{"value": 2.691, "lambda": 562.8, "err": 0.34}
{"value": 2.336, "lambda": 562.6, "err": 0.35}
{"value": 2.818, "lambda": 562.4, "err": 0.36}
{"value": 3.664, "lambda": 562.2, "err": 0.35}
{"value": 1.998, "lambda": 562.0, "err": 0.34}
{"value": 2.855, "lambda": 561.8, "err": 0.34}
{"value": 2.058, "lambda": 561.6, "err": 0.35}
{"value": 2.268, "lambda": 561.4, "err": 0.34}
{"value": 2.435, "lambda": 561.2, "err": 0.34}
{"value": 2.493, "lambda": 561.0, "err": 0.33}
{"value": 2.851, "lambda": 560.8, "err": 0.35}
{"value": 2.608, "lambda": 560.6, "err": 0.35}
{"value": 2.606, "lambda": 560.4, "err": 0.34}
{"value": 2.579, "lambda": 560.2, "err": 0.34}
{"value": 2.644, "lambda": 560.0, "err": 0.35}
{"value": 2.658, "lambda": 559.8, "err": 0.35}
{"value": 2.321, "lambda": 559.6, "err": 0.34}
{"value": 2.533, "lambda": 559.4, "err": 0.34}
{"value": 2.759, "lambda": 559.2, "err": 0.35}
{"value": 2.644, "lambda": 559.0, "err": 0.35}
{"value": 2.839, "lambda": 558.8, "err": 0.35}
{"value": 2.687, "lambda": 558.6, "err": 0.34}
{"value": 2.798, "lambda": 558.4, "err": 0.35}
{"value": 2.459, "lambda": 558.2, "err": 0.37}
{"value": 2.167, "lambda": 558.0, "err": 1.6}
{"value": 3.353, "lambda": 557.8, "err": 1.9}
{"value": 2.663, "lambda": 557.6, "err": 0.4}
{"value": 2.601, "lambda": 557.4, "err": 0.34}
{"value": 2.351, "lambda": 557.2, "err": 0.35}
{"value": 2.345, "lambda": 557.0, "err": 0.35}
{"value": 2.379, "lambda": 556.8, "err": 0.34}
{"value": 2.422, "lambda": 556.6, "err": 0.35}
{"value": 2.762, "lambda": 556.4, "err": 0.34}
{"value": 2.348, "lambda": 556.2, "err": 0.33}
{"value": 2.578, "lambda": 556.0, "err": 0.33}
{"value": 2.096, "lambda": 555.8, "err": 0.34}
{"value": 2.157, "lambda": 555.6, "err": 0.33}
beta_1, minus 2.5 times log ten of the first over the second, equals 0.17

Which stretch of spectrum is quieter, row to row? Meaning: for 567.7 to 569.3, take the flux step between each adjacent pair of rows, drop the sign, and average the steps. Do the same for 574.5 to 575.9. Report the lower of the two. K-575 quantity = 0.27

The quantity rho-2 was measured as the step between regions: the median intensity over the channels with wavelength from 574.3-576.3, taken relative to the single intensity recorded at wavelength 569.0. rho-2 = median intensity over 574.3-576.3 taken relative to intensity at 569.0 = -0.30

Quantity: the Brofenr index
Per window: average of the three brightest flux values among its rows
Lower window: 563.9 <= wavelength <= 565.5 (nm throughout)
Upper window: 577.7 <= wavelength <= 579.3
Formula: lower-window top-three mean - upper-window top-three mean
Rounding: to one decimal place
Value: -0.2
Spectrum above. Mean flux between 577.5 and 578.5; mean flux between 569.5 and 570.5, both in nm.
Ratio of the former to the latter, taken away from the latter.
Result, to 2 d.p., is 1.32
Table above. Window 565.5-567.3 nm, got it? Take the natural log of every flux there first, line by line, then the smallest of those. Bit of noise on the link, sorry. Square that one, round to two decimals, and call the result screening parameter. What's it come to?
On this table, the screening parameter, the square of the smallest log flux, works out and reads 0.69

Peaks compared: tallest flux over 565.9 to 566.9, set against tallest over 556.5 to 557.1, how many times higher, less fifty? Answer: -48.9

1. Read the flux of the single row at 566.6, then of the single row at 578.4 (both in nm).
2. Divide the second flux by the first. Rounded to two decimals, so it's 1.18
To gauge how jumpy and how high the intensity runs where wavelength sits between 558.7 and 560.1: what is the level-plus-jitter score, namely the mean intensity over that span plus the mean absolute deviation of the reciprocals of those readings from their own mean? 2.65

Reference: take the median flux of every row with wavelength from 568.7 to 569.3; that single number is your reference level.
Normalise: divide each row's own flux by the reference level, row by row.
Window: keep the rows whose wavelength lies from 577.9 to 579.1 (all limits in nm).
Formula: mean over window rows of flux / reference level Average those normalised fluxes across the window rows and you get 0.98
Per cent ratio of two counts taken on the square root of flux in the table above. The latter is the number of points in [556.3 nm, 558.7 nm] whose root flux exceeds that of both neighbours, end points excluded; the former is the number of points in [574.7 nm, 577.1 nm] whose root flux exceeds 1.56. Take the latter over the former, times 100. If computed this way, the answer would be 33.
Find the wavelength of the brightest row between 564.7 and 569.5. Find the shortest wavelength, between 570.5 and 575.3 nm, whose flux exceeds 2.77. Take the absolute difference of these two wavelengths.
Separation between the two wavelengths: 4.00 nm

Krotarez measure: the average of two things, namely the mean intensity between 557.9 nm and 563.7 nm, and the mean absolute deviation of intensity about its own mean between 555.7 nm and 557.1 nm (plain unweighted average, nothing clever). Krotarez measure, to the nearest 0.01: 1.36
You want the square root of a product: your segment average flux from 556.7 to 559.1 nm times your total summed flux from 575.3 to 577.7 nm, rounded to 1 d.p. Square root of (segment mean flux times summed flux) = 9.2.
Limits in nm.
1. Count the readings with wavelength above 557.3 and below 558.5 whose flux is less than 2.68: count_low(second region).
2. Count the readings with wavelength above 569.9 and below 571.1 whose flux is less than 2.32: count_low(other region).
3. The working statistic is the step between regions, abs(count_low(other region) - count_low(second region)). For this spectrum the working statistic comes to 1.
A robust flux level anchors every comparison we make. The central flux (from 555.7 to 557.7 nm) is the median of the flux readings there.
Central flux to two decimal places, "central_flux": 2.40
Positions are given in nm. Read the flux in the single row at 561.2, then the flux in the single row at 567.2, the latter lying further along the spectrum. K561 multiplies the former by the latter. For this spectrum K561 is 7.2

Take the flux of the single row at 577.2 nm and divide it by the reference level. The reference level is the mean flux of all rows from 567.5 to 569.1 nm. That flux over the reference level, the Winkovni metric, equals 0.94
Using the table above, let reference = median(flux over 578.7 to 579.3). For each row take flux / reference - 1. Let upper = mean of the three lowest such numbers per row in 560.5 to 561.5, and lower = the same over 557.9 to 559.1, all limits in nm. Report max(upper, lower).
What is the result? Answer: -0.198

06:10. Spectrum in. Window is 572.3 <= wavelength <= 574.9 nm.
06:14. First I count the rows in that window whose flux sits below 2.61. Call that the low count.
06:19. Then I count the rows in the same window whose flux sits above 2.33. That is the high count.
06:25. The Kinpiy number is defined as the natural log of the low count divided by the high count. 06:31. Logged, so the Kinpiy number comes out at 1.3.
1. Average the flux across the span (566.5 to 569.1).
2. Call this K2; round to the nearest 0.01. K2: 2.52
